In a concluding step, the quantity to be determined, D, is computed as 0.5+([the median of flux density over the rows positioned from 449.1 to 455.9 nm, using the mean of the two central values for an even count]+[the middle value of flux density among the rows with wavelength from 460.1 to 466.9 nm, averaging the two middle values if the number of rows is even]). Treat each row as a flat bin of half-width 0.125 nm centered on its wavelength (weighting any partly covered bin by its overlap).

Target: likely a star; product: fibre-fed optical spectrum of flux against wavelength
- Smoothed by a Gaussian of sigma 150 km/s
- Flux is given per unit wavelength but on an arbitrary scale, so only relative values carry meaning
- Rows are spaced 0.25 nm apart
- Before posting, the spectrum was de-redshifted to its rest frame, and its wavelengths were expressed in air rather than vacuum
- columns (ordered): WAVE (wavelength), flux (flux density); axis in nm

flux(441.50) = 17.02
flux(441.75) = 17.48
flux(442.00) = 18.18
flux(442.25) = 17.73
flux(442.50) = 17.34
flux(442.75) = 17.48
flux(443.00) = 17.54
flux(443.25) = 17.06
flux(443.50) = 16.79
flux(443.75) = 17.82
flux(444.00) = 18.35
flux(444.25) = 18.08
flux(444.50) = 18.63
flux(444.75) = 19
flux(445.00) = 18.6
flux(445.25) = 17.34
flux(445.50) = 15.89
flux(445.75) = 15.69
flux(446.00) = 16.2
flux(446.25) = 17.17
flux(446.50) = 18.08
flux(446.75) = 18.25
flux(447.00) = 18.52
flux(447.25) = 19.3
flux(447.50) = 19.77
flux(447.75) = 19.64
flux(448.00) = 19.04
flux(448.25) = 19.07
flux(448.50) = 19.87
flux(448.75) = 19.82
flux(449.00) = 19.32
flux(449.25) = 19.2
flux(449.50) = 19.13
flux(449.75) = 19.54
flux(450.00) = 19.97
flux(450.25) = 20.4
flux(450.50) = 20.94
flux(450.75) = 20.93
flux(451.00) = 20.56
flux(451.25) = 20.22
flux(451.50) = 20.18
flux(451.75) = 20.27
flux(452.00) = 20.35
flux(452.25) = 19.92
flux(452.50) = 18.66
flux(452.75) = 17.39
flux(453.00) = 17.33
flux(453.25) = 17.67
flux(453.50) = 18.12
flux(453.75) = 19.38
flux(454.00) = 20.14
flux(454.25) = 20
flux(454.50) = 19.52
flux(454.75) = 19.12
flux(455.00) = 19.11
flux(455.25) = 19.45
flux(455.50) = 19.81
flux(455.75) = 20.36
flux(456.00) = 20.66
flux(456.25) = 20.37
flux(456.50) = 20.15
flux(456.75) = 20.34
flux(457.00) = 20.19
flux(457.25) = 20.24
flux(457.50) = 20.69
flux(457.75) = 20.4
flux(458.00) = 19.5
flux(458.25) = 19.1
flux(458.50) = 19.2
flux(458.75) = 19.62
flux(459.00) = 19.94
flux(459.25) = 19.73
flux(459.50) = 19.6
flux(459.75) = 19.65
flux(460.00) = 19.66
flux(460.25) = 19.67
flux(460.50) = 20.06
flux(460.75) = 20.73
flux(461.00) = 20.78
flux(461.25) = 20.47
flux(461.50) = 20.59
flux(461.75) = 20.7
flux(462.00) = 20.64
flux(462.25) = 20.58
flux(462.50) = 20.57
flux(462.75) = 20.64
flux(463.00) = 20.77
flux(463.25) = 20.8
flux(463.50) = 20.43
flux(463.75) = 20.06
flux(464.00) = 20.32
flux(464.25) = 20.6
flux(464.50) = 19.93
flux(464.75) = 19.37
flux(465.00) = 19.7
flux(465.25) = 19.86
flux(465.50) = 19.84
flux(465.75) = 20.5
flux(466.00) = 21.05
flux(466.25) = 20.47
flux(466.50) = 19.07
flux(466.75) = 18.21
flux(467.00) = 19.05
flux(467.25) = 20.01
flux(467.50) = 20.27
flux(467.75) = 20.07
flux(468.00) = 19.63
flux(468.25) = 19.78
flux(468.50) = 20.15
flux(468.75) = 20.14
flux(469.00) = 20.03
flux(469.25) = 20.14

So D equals 40.8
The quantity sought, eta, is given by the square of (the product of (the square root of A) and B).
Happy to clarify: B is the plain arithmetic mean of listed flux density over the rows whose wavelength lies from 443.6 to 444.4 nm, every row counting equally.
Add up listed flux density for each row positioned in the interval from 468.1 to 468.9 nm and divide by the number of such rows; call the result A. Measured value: 6548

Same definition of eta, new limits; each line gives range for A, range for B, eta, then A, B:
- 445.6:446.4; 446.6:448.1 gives 5958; 16.4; 19.1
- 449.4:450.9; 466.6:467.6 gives 7573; 20.2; 19.4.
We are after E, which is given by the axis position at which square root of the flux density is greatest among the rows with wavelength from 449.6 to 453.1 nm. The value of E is 450.50 nm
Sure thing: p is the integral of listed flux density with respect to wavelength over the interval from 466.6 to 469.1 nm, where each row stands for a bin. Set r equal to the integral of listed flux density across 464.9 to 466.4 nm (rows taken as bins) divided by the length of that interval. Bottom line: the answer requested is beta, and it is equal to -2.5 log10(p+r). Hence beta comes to -4.6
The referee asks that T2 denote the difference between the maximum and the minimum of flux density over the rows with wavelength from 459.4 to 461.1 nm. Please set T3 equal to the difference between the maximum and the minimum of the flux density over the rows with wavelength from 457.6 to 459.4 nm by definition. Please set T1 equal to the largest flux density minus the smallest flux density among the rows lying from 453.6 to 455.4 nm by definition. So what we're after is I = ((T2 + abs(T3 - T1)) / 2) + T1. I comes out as 1.8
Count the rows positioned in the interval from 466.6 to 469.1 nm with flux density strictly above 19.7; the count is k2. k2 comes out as 7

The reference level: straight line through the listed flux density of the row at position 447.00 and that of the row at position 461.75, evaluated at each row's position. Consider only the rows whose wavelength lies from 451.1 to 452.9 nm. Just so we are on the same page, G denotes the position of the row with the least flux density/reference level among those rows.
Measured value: 452.75 nm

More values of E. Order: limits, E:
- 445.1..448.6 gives 448.50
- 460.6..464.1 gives 463.25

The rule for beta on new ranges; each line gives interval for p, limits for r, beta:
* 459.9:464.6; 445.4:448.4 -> -5.1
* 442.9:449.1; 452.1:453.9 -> -5.3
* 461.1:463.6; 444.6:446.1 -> -4.6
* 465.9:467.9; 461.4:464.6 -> -4.4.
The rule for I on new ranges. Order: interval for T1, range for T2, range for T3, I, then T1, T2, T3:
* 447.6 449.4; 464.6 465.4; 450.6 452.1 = 1.1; 0.83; 0.49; 0.75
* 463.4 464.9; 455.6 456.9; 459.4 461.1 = 1.5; 1.23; 0.51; 1.18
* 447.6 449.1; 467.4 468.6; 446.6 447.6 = 1.5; 0.83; 0.64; 1.52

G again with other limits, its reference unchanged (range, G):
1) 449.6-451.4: 449.75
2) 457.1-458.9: 458.25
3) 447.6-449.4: 449.25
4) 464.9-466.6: 466.50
